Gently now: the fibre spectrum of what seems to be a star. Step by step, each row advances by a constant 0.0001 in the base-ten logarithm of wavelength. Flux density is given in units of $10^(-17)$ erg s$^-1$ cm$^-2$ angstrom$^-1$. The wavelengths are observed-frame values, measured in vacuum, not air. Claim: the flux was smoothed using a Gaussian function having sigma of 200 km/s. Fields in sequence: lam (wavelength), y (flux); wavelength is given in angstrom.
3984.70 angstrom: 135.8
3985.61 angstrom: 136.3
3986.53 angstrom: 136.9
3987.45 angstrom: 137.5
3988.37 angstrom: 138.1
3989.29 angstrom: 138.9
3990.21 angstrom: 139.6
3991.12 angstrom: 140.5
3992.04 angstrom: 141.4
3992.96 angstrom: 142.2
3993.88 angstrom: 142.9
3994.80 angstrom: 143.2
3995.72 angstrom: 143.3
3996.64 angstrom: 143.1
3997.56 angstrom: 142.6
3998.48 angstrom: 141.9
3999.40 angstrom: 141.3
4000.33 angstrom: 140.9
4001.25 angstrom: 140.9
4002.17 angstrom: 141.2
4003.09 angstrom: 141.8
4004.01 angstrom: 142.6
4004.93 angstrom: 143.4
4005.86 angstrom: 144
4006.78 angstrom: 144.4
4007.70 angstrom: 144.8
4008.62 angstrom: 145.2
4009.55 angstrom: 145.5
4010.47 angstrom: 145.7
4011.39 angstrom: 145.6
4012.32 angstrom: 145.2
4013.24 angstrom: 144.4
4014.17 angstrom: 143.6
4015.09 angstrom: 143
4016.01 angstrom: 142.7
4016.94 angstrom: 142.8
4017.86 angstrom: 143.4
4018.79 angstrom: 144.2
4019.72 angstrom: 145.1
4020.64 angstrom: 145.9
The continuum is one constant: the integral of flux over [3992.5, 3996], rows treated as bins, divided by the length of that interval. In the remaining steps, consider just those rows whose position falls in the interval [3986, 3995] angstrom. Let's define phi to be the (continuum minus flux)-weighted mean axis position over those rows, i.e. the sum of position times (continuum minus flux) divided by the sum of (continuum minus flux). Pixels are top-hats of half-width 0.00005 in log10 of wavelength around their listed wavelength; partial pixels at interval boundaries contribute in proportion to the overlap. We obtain 3988.6 angstrom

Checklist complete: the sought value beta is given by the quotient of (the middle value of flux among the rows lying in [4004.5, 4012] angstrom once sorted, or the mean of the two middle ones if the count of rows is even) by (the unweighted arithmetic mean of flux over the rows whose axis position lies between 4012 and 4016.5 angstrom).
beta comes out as 1.01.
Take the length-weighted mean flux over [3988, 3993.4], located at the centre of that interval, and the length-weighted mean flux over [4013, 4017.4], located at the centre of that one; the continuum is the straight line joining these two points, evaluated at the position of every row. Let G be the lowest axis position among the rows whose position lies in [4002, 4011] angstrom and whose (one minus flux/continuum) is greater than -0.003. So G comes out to 4002.17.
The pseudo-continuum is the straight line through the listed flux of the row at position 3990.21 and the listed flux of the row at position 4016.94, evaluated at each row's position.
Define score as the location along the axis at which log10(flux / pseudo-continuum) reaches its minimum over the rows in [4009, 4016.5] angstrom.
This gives 4016.01 angstrom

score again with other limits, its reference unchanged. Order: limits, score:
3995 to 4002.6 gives 4001.25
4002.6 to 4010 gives 4003.09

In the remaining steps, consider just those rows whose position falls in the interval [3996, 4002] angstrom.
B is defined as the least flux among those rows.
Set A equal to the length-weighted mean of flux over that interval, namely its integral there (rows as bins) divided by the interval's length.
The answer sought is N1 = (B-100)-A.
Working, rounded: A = 141.7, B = 140.9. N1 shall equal -101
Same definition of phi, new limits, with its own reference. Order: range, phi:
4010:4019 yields 4012.9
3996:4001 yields 3999.7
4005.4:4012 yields 4009.1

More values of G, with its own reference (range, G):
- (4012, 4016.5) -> 4015.09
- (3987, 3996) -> 3987.45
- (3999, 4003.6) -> 3999.40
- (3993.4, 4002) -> 3999.40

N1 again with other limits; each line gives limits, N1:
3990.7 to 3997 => -102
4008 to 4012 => -100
